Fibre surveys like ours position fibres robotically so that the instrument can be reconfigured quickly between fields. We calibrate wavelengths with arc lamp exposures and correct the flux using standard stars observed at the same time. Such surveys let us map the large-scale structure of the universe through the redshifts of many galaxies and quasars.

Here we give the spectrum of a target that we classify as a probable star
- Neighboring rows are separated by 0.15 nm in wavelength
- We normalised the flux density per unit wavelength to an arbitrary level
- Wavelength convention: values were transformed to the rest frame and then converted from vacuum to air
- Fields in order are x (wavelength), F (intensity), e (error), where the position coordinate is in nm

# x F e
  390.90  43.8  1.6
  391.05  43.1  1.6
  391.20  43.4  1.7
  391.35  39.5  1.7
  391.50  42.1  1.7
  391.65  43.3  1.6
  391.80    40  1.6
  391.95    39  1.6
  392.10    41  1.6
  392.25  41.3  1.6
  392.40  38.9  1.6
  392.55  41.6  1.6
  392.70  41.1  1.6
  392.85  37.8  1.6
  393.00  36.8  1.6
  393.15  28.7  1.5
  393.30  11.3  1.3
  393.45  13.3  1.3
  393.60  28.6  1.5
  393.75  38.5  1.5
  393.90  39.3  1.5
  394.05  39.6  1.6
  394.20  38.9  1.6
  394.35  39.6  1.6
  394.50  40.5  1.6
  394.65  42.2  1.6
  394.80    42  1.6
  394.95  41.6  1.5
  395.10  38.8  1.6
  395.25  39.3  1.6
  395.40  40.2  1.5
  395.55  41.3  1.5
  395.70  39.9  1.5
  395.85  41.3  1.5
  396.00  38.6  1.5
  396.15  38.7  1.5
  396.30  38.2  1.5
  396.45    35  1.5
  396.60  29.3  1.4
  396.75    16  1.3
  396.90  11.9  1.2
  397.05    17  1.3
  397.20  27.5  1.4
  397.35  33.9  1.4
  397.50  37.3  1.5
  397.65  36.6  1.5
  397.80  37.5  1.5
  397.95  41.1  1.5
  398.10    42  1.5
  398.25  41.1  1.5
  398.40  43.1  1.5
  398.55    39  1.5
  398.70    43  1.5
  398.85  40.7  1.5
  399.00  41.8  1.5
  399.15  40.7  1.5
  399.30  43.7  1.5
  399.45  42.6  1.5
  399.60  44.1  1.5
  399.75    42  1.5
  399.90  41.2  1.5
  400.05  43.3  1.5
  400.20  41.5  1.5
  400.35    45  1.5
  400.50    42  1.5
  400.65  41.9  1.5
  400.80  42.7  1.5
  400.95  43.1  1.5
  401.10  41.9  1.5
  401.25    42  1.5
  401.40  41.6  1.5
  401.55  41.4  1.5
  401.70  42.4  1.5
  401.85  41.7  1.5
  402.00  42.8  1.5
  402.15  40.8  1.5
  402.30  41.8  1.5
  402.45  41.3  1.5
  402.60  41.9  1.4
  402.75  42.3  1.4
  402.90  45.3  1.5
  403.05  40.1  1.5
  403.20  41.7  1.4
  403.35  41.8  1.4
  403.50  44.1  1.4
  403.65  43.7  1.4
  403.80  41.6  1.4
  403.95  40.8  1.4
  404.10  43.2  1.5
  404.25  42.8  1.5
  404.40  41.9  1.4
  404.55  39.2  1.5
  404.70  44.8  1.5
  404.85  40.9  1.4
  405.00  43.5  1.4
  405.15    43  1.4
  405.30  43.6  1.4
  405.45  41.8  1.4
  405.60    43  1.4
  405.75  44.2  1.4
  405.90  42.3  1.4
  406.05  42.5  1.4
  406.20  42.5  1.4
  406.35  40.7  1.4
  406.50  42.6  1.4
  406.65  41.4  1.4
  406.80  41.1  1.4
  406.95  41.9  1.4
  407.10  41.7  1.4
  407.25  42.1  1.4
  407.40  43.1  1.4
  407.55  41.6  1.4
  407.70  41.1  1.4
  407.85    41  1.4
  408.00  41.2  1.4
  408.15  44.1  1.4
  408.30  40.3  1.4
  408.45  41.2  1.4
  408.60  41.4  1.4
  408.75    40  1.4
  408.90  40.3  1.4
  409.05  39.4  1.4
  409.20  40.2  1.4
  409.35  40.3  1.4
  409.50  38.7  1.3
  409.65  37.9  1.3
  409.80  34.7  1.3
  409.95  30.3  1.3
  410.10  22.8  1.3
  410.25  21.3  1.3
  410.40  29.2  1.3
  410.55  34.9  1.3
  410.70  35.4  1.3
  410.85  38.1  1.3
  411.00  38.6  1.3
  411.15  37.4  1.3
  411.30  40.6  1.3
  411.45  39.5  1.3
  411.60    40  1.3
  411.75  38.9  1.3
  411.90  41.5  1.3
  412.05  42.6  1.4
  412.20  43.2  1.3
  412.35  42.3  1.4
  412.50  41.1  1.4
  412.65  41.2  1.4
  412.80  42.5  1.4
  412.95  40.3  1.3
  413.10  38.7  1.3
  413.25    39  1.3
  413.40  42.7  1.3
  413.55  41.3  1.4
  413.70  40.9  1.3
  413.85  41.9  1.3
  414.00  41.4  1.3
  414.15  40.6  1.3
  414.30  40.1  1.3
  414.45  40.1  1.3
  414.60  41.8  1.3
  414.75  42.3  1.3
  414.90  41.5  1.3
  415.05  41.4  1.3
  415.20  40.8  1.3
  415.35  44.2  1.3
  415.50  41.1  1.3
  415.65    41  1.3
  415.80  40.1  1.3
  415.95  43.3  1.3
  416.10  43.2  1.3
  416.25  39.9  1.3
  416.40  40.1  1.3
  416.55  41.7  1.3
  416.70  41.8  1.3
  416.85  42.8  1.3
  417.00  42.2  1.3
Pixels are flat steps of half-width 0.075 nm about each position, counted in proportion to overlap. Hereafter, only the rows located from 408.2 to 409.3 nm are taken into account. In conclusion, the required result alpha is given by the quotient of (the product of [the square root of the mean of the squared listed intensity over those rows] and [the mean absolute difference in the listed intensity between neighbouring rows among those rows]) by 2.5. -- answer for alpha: 12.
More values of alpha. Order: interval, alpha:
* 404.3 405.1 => 62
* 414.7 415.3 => 8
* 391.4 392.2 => 31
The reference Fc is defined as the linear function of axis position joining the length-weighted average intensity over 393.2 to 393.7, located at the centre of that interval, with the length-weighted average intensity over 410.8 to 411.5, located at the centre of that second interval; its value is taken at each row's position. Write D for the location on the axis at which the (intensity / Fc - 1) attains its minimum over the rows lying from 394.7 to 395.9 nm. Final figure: 395.70 nm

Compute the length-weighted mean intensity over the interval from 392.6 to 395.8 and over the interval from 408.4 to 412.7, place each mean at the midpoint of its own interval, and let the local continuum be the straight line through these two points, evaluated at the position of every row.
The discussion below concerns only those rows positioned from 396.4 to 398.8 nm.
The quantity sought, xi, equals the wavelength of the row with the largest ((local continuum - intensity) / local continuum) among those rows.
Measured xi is 396.90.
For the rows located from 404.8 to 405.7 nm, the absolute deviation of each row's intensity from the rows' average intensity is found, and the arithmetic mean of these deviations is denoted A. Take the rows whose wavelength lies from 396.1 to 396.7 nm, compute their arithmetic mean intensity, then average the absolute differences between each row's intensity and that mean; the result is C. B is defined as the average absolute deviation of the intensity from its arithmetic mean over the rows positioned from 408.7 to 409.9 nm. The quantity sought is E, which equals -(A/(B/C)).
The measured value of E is -2.0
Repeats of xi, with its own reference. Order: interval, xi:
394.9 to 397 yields 396.90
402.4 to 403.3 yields 403.05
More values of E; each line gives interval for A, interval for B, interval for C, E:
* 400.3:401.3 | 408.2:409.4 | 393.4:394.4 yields -13.2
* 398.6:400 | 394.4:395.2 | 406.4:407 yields -0.5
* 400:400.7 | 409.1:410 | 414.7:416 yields -0.4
